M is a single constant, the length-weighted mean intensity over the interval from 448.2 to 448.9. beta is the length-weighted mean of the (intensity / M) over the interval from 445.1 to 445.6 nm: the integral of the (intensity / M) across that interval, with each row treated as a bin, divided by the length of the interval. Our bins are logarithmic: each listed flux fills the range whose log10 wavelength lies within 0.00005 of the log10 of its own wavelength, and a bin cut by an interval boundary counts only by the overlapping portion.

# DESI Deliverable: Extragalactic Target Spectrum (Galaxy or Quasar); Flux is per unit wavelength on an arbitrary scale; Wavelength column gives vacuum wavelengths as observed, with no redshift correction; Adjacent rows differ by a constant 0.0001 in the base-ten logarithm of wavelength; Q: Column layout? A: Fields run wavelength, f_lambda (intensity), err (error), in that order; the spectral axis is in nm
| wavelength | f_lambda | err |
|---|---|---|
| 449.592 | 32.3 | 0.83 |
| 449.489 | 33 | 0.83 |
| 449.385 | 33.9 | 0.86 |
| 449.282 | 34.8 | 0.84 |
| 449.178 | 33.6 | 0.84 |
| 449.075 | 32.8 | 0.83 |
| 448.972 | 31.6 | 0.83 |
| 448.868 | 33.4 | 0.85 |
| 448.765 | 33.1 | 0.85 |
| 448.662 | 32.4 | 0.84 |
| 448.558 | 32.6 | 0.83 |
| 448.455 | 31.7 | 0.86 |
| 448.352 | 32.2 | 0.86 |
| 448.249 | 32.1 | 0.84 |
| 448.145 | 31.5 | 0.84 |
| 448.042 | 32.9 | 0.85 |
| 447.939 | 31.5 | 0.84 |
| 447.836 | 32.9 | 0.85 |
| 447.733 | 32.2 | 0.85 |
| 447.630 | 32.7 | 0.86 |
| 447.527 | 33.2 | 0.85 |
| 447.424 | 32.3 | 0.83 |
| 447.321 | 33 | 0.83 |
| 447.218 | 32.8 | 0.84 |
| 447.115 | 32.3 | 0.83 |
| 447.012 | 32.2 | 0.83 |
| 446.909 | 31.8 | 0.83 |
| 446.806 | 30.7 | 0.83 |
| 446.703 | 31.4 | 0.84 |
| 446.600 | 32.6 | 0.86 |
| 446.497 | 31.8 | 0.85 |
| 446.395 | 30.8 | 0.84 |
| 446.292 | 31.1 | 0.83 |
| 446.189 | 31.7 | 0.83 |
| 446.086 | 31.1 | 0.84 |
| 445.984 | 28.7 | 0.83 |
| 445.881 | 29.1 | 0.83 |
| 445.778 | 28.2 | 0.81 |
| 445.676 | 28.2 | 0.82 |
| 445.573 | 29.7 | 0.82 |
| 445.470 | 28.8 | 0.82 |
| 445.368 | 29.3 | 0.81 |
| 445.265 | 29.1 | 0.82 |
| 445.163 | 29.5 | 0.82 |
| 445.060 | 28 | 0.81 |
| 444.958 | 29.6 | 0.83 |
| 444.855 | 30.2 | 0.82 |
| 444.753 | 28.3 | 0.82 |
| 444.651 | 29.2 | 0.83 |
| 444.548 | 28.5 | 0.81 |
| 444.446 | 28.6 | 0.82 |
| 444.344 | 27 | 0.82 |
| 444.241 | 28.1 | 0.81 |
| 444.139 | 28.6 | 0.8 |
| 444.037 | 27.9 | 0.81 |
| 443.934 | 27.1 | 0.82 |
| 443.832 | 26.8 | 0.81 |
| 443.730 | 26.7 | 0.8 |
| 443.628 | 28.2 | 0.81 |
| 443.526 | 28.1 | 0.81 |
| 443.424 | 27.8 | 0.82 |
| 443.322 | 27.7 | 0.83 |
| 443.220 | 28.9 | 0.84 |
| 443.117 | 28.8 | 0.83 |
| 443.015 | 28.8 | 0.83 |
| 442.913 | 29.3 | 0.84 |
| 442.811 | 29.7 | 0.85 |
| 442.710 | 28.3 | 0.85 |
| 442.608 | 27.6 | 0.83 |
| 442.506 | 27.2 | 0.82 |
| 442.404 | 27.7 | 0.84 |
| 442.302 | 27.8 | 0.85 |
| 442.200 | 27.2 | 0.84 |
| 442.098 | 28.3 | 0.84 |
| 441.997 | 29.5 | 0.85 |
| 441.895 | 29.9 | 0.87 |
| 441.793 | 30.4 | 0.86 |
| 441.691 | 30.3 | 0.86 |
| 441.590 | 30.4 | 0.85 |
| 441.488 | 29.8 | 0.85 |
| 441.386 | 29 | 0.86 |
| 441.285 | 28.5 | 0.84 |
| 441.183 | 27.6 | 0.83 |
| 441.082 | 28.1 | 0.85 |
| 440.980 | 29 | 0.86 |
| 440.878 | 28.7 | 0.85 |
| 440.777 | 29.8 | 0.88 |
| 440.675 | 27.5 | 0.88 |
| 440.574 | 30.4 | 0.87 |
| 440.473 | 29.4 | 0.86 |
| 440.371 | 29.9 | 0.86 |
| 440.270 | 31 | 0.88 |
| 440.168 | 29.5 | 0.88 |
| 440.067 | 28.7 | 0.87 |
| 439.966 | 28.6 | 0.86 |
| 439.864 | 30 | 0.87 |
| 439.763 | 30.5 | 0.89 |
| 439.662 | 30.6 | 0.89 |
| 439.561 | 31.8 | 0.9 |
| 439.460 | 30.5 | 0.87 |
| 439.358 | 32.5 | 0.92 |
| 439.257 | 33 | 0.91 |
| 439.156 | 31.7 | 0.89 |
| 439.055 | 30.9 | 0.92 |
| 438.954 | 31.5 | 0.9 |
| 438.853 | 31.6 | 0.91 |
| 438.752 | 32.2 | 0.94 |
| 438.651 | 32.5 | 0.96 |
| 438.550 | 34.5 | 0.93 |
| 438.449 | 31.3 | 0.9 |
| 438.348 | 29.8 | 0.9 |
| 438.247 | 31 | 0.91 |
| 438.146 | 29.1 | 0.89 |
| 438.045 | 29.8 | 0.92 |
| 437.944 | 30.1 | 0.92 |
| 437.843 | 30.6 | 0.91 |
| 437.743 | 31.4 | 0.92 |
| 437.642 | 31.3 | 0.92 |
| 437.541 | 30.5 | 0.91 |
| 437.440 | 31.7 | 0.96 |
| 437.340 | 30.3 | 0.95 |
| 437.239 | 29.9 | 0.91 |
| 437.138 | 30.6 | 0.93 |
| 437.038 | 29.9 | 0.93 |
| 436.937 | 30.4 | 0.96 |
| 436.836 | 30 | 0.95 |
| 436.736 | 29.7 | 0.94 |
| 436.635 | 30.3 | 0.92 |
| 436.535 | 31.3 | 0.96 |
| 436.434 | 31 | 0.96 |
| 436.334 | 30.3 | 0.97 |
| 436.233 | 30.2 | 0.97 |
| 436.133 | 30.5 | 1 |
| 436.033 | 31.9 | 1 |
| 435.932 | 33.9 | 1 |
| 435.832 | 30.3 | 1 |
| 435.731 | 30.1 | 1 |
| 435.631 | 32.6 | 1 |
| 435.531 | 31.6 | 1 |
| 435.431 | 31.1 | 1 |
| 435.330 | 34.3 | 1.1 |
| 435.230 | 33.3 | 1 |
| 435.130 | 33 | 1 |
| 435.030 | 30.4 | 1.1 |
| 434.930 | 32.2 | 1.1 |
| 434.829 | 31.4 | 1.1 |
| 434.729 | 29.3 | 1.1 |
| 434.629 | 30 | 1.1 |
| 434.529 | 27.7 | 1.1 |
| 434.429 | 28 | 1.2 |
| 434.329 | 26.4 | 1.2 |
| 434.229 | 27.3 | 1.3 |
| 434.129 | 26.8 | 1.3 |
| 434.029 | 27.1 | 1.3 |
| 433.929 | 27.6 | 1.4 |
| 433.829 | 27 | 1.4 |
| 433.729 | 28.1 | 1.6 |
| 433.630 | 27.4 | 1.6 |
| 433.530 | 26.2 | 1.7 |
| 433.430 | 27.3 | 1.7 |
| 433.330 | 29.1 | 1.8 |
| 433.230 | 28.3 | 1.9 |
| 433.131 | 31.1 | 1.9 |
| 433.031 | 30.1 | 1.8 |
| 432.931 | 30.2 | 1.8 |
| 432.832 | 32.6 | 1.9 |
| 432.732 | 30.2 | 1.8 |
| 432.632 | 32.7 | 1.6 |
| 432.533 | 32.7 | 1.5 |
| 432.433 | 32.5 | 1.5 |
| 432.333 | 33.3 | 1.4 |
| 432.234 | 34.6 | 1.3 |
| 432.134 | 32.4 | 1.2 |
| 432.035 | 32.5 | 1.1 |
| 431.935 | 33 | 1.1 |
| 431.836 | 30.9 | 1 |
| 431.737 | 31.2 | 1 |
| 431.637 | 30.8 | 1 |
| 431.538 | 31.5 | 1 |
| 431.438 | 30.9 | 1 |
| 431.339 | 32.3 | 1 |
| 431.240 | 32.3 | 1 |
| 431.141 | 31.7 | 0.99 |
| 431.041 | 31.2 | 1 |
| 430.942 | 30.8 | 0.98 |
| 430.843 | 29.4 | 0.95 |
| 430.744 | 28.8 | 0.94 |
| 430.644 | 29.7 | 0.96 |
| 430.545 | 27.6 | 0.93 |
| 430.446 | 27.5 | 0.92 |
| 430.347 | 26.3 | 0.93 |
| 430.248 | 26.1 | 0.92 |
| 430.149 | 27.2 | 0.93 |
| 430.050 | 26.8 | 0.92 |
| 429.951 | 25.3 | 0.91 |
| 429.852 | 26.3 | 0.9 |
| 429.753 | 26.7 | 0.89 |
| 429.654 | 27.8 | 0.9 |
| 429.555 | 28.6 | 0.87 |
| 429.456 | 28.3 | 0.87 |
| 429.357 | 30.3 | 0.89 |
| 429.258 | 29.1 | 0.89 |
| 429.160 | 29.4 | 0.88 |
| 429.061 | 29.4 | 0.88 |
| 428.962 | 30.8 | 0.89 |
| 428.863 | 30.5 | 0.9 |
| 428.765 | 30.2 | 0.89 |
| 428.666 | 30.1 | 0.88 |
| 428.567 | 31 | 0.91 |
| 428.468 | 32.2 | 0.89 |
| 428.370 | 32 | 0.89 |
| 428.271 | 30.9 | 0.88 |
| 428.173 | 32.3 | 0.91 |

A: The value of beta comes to 0.90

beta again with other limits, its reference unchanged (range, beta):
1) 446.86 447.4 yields 1.00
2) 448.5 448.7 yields 1.00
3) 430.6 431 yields 0.91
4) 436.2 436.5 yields 0.94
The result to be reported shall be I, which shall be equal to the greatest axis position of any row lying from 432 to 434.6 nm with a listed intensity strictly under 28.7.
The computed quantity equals 434.529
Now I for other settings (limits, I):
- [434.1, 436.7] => 434.529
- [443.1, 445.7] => 445.676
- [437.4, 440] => 439.966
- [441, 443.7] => 443.628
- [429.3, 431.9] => 430.545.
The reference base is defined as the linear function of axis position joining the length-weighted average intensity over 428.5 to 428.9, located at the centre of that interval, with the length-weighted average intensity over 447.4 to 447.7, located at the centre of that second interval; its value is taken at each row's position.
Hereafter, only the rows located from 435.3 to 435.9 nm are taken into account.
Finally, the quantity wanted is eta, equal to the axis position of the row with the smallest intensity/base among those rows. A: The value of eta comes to 435.731 nm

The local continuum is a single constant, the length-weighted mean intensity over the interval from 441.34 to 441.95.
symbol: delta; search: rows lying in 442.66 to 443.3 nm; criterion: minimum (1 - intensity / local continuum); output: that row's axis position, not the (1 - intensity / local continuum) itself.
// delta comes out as 442.811 nm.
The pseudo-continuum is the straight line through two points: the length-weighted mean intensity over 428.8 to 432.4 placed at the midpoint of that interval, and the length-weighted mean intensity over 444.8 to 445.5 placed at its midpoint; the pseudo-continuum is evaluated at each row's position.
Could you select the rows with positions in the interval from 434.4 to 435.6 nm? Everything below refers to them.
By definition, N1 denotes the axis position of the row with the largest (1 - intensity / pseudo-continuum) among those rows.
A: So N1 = 434.529 nm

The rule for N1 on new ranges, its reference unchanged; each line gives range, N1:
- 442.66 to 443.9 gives 443.730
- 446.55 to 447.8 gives 446.806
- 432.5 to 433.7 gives 433.530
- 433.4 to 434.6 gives 433.530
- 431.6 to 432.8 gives 432.732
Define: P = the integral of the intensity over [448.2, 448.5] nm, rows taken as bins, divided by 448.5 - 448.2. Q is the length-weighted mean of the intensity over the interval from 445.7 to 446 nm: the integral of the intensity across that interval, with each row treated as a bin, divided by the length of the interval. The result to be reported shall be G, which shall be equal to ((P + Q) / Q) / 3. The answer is 0.707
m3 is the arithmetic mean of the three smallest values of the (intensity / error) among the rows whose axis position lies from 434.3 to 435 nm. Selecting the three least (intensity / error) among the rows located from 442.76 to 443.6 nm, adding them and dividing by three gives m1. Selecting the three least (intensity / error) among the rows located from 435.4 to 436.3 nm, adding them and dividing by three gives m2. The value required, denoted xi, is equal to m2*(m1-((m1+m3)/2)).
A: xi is 157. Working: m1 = 33.9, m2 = 30.3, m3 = 24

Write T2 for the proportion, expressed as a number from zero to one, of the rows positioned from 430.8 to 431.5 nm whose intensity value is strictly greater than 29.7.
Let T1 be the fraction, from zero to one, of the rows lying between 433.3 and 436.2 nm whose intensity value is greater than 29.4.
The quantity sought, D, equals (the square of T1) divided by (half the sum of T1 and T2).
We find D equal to 0.4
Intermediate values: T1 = 0.5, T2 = 0.9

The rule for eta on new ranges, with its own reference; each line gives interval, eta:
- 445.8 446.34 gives 445.984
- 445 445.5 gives 445.060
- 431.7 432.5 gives 431.836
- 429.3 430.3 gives 429.951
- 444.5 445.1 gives 445.060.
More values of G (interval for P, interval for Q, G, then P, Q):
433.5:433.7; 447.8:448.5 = 0.615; 27.1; 32.1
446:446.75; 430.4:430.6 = 0.712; 31.4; 27.6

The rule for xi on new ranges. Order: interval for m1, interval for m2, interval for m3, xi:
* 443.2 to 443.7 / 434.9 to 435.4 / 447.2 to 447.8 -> -64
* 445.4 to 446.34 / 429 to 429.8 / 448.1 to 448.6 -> -42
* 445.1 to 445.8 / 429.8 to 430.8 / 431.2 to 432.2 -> 83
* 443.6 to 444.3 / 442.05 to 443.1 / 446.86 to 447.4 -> -90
